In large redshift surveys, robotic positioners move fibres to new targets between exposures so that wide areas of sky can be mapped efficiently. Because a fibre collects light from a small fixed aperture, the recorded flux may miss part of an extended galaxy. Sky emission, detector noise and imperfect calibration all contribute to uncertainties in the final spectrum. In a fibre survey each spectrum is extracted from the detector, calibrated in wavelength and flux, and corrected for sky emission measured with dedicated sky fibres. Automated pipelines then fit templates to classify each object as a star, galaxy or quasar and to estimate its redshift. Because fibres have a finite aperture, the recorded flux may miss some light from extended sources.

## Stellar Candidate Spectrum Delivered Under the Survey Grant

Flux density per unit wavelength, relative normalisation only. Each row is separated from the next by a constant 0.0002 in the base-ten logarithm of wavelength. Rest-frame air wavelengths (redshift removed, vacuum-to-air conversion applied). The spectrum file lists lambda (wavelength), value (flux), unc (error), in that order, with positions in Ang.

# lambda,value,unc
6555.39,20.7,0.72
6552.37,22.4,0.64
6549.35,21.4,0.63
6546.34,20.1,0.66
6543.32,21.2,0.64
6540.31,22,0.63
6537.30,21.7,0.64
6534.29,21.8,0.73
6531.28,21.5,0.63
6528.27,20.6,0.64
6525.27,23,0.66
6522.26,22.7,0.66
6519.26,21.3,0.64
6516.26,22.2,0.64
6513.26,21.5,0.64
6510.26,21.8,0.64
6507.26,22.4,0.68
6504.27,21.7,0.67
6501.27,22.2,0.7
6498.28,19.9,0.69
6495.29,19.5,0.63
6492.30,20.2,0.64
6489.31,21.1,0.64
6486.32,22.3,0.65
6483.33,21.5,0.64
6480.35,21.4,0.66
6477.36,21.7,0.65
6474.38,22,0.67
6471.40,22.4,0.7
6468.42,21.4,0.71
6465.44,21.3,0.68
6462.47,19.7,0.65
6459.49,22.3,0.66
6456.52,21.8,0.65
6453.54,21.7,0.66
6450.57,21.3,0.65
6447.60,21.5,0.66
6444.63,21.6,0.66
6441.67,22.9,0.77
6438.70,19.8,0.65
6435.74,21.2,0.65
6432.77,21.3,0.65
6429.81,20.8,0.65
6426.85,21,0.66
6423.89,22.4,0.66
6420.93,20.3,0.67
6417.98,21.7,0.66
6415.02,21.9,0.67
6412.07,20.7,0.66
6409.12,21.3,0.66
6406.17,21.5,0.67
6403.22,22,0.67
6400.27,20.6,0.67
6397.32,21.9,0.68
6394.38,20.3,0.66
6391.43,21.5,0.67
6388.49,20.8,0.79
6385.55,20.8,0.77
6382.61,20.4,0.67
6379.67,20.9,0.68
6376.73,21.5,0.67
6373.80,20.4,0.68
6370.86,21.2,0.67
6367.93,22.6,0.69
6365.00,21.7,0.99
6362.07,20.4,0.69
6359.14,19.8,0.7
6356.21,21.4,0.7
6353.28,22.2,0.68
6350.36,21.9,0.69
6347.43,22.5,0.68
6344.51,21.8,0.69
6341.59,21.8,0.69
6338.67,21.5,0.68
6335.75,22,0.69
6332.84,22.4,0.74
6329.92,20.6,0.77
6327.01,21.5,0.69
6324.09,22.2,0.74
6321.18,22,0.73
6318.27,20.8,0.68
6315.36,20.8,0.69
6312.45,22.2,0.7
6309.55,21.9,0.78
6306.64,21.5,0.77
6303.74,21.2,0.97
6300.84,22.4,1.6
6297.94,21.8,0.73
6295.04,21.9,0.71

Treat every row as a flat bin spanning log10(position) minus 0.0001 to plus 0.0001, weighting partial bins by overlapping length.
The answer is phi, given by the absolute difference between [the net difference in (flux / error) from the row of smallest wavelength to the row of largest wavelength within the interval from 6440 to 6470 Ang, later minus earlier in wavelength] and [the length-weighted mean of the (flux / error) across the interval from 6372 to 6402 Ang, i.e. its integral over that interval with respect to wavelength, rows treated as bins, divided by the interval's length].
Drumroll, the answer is 29.9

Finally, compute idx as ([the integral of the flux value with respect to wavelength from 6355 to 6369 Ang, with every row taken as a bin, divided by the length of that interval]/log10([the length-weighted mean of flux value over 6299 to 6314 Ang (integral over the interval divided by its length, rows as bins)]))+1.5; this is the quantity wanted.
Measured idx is 17.3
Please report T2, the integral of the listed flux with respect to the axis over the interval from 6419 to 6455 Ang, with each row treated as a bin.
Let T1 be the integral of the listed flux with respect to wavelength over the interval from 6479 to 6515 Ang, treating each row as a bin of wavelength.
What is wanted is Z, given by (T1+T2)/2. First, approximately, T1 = 767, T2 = 768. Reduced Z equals 767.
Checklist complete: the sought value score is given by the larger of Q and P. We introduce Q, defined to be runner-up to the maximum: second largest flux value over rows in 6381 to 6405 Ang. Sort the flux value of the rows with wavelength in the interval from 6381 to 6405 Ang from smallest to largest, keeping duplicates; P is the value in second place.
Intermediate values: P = 20.4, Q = 21.9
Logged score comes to 21.90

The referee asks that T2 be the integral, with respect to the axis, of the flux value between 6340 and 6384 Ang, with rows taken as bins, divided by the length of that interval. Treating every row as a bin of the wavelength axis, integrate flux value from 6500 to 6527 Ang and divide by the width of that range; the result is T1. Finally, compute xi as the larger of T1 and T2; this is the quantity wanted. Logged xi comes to 22.1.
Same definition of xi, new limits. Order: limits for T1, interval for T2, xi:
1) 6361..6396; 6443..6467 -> 21.4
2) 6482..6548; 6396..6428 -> 21.5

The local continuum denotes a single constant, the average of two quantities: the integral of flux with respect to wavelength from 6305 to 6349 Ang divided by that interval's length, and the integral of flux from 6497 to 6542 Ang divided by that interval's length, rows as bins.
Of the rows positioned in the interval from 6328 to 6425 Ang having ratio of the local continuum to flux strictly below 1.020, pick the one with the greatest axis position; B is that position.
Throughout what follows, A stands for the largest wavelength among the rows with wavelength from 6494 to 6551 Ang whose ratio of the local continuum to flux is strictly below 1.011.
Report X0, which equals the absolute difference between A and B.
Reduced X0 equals 116.4 Ang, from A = 6540.31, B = 6423.89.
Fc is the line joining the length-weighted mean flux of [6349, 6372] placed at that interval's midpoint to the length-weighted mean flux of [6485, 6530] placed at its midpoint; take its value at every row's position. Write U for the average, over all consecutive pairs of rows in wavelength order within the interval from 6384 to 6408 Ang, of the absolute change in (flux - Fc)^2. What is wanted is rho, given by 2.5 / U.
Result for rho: 4.6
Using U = 0.55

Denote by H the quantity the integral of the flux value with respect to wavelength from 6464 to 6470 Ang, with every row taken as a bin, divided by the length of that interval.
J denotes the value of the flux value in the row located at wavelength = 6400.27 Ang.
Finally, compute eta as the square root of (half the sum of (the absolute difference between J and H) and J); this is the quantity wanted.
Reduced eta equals 3.27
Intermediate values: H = 21.4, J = 20.6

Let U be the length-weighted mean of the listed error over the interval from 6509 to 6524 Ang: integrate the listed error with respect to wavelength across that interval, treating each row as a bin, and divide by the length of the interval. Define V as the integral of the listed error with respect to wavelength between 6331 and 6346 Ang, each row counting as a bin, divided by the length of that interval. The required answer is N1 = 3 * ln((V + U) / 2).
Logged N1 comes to -1.192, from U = 0.644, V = 0.700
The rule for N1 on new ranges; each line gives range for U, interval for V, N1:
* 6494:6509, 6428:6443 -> -1.186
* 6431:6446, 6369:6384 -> -1.179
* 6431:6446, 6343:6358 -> -1.149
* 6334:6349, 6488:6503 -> -1.184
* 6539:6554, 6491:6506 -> -1.275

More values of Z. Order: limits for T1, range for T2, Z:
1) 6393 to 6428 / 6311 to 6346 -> 752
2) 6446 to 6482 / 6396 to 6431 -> 761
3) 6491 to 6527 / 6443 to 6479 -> 776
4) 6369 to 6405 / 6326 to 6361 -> 757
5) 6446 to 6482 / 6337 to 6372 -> 765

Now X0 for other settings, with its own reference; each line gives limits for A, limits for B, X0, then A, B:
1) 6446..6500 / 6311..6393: 94.9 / 6486.32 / 6391.43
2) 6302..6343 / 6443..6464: 117.9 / 6341.59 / 6459.49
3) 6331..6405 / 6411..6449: 44.4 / 6403.22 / 6447.60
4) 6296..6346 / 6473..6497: 141.8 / 6344.51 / 6486.32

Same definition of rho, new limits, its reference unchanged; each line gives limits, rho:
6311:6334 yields 7.5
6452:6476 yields 2.3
